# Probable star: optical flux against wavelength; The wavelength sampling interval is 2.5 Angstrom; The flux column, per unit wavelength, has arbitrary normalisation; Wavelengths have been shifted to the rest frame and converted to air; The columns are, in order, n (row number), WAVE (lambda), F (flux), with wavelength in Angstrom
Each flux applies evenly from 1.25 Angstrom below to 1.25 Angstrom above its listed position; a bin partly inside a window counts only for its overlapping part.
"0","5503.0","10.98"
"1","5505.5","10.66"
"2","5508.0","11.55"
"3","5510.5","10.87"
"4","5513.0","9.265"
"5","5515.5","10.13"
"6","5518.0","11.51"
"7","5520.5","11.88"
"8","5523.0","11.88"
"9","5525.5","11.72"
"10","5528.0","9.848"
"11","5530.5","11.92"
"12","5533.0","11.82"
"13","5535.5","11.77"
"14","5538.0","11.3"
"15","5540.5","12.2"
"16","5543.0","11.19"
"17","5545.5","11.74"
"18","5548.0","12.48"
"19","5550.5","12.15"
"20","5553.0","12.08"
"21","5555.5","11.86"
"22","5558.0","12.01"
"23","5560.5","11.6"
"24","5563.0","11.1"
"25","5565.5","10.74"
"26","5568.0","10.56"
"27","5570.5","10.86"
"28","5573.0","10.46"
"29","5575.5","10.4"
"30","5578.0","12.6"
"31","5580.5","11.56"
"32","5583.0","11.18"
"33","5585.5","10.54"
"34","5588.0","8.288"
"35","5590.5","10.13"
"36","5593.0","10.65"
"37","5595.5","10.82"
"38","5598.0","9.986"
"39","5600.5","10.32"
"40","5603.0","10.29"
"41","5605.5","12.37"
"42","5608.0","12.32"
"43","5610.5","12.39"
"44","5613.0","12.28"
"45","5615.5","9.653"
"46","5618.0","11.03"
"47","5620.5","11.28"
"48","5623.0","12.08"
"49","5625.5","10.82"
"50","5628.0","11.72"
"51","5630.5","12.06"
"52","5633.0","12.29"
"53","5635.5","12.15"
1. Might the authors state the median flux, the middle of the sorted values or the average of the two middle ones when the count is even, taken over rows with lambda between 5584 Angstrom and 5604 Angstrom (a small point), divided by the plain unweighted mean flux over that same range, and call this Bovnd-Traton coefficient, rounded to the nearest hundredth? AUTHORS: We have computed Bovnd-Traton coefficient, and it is 1.02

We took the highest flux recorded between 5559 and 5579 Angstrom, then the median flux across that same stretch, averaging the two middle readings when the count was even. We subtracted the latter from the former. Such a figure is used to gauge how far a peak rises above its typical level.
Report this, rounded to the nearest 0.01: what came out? 1.80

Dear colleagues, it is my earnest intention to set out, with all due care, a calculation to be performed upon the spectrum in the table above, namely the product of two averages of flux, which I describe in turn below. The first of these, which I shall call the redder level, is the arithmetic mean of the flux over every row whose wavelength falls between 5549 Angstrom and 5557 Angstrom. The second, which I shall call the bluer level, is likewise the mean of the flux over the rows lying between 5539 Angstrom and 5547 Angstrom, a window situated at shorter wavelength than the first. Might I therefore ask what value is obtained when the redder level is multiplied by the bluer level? 141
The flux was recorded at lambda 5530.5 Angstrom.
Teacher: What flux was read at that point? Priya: 11.92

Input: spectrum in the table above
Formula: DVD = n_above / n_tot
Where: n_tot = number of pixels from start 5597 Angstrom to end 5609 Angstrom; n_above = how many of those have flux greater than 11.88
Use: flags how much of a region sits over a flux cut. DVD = 0.40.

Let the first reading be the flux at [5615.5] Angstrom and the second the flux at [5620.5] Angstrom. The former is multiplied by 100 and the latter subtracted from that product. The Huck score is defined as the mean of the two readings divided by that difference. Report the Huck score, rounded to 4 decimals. 0.0110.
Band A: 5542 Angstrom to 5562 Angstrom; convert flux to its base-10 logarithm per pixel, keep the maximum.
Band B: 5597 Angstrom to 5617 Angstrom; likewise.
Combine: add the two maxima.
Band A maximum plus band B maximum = 2.19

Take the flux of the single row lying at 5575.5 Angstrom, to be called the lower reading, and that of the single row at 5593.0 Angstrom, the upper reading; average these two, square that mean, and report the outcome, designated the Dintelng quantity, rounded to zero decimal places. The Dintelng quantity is 111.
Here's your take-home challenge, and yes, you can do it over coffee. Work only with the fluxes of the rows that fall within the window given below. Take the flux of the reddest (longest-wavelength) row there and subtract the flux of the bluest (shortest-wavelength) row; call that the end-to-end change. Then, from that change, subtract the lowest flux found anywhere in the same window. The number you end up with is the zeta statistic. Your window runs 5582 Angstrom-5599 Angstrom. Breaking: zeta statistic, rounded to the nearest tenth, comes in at -9.5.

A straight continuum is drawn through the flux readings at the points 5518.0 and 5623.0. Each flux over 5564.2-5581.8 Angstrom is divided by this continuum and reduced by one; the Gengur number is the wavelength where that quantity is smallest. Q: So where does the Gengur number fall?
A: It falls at 5575.5 Angstrom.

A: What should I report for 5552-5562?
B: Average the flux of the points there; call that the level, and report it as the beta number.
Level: 11.9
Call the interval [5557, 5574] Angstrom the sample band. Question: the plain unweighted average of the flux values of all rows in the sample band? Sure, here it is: 11.0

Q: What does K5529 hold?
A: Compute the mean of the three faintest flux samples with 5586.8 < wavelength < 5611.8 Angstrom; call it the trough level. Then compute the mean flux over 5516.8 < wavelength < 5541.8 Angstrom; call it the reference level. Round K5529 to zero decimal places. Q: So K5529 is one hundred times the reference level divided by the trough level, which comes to 122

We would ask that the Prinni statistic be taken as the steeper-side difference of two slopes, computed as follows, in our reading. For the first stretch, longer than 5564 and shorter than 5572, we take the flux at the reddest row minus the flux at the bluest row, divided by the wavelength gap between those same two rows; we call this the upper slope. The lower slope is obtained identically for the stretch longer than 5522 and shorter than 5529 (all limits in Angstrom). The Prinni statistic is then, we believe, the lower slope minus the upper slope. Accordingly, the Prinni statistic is -0.43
